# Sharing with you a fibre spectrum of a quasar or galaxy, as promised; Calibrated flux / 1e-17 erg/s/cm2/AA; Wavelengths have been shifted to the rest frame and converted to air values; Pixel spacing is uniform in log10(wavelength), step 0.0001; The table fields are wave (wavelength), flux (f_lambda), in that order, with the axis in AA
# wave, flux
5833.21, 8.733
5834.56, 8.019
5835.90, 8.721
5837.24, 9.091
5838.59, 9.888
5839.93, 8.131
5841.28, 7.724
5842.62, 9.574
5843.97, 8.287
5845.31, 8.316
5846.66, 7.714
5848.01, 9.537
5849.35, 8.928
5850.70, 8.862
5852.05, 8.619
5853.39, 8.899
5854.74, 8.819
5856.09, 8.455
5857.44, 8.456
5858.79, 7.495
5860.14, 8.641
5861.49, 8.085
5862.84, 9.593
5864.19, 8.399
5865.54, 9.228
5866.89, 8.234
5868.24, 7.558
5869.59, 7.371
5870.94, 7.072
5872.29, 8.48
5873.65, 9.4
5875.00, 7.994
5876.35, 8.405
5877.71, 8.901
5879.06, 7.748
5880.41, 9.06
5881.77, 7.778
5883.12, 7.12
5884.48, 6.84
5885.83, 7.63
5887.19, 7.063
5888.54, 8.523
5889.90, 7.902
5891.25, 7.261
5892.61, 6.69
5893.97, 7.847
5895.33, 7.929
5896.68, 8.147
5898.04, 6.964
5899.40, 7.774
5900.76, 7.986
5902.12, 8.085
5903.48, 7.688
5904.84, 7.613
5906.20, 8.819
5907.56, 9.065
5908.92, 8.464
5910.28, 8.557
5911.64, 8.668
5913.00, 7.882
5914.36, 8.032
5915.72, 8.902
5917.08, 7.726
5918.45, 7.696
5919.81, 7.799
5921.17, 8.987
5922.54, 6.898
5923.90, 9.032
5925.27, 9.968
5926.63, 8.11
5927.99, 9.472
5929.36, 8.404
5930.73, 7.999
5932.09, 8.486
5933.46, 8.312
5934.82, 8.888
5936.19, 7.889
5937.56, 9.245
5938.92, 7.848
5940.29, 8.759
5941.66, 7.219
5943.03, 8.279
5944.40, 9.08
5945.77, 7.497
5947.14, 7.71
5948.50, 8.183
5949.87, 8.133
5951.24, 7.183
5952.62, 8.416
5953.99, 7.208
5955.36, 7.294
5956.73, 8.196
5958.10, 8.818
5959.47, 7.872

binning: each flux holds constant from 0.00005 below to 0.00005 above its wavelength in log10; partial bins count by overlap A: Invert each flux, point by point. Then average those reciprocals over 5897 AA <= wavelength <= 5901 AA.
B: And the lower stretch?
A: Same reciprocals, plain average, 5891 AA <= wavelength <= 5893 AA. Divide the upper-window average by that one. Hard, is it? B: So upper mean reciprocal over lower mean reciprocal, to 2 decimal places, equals 0.92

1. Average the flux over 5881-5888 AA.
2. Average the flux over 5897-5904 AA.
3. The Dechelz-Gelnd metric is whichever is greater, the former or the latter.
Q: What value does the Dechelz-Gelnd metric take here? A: 7.7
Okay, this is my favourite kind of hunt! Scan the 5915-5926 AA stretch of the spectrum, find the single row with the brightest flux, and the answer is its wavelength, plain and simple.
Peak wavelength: 5925.27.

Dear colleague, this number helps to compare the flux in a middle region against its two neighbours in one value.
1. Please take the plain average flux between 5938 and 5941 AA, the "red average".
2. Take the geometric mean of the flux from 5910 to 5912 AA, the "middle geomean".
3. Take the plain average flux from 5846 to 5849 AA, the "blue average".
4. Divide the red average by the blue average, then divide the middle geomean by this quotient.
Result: 8.9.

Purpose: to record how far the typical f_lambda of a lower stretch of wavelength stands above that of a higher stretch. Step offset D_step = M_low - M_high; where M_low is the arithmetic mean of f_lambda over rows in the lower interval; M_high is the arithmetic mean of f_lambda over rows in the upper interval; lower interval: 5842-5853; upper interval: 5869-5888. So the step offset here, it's 0.81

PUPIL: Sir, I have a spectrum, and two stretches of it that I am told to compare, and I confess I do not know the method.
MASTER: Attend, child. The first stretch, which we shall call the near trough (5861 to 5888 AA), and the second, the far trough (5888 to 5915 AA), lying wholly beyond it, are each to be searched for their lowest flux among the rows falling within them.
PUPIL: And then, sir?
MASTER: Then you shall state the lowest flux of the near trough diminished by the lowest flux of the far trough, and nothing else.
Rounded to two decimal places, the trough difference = 0.15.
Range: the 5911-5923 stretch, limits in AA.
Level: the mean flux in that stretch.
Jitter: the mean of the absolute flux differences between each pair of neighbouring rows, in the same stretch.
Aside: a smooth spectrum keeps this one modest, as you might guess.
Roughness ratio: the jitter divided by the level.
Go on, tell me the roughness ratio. 0.099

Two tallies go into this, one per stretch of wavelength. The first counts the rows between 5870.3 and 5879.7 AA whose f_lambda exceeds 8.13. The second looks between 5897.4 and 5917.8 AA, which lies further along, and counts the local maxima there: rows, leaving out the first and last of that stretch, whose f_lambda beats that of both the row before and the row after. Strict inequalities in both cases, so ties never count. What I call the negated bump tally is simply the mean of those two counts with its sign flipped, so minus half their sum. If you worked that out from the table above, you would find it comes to -4.0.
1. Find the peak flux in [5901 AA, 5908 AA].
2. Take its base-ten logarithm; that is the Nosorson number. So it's 0.957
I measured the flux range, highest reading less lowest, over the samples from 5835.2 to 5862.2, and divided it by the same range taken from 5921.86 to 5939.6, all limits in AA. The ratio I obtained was 0.78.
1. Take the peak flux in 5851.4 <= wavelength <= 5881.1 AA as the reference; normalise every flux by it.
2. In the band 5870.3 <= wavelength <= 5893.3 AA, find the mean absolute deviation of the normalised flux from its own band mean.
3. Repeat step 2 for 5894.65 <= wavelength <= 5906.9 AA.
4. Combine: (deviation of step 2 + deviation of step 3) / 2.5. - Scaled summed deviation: 0.0419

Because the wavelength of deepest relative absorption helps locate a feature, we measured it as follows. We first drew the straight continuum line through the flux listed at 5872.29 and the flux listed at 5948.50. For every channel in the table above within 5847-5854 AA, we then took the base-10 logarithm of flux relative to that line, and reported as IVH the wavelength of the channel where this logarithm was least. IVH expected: 5852.05 AA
